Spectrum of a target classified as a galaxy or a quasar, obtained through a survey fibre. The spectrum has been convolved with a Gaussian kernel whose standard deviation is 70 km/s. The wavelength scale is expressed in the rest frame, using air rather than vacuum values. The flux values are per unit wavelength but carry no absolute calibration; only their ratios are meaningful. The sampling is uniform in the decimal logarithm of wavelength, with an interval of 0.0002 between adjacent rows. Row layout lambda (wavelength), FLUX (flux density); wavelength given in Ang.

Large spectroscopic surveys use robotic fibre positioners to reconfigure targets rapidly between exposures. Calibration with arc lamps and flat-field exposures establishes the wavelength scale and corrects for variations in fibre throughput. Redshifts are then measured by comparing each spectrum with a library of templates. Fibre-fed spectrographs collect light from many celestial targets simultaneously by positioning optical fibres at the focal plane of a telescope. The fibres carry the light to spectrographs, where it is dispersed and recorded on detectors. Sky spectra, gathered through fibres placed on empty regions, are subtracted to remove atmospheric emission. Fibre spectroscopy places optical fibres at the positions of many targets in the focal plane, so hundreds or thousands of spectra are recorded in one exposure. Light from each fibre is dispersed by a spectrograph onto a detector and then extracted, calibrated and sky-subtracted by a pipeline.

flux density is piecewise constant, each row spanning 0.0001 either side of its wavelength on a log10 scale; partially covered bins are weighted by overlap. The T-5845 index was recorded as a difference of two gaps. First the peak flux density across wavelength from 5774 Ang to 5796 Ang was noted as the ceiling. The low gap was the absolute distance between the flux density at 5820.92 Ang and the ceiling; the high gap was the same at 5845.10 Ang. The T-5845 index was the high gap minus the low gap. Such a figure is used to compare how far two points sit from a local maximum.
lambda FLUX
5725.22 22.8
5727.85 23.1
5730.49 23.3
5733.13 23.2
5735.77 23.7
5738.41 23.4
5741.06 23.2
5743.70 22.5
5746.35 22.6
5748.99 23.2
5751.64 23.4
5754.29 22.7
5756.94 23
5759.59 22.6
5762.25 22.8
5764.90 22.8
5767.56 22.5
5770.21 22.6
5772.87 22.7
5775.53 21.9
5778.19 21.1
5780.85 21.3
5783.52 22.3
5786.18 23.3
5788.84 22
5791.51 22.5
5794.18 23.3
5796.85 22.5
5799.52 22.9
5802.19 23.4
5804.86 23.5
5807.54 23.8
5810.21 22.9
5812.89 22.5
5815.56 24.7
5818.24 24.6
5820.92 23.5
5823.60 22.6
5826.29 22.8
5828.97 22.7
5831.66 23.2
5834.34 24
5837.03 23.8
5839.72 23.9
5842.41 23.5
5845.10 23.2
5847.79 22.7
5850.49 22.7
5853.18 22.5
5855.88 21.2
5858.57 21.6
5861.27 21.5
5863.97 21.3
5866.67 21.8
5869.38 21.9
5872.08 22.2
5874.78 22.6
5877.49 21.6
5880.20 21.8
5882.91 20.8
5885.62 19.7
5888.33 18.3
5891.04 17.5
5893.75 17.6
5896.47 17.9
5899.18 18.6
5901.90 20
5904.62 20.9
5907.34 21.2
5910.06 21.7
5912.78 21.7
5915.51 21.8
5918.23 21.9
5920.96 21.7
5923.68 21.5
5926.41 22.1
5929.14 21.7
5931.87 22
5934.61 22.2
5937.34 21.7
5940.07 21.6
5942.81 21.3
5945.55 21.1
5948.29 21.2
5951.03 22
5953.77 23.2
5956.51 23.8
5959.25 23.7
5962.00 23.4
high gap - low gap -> -0.1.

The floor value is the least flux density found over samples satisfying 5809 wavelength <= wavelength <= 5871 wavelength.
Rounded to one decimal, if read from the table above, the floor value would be 21.2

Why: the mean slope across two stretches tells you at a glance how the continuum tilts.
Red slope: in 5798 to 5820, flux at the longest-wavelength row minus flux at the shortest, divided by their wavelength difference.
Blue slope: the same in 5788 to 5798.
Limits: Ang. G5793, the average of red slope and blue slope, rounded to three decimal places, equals 0.077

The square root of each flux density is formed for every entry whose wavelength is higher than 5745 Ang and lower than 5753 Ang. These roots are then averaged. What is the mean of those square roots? 4.80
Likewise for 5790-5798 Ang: 4.77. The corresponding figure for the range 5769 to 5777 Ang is 4.73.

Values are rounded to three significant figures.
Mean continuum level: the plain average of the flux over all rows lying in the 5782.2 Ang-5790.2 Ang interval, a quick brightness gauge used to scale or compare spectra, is 22.5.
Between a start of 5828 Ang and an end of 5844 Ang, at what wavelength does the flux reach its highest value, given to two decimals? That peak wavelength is 5834.34 Ang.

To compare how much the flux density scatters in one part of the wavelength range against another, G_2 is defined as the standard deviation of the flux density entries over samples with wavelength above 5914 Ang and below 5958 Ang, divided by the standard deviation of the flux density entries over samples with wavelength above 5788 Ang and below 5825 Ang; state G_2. 0.9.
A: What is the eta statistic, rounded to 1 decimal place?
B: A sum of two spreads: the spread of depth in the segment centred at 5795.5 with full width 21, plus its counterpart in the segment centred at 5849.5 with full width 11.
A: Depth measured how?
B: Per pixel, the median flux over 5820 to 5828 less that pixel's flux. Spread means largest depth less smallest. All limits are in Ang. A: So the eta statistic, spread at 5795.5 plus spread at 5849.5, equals 2.2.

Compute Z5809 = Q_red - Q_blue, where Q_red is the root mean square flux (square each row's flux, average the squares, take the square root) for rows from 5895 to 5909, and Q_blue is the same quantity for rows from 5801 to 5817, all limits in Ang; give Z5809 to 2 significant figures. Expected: -3.7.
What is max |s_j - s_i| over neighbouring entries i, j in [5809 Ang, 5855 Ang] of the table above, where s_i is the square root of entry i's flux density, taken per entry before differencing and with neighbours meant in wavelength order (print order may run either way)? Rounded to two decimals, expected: 0.23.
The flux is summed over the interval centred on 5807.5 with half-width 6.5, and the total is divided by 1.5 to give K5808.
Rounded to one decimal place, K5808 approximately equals 77.4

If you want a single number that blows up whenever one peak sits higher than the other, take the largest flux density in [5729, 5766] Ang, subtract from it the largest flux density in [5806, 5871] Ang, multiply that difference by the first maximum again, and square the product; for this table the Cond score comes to 562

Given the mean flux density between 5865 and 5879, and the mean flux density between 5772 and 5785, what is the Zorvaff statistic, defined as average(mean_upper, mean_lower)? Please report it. 21.9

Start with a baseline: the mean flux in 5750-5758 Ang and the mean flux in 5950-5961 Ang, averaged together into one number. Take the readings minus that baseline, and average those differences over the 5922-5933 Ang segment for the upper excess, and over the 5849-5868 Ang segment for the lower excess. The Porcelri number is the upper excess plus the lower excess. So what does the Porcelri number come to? -2.6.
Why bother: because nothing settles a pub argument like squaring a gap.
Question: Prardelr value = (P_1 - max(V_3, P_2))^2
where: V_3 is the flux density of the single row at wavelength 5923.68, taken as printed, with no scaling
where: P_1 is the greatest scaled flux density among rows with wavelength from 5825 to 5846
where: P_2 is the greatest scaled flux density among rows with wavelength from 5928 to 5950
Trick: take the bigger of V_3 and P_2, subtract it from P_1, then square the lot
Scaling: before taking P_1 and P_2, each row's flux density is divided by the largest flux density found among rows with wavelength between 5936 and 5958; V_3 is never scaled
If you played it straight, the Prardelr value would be 420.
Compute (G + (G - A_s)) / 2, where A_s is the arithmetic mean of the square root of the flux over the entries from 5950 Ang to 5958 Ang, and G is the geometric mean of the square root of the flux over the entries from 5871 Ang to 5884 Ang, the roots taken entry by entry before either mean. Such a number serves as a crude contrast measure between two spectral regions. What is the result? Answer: 2.27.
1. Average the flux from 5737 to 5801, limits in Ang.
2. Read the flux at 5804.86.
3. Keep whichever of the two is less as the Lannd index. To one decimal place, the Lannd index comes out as 22.6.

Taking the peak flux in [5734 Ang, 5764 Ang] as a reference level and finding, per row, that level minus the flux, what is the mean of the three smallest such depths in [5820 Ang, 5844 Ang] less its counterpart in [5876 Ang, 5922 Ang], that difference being -2.1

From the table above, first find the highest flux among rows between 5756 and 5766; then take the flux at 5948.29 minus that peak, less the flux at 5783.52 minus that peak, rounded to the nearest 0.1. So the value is -1.1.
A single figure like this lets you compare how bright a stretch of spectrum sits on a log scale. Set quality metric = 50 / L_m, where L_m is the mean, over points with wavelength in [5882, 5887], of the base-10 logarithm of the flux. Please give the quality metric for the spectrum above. 38.3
